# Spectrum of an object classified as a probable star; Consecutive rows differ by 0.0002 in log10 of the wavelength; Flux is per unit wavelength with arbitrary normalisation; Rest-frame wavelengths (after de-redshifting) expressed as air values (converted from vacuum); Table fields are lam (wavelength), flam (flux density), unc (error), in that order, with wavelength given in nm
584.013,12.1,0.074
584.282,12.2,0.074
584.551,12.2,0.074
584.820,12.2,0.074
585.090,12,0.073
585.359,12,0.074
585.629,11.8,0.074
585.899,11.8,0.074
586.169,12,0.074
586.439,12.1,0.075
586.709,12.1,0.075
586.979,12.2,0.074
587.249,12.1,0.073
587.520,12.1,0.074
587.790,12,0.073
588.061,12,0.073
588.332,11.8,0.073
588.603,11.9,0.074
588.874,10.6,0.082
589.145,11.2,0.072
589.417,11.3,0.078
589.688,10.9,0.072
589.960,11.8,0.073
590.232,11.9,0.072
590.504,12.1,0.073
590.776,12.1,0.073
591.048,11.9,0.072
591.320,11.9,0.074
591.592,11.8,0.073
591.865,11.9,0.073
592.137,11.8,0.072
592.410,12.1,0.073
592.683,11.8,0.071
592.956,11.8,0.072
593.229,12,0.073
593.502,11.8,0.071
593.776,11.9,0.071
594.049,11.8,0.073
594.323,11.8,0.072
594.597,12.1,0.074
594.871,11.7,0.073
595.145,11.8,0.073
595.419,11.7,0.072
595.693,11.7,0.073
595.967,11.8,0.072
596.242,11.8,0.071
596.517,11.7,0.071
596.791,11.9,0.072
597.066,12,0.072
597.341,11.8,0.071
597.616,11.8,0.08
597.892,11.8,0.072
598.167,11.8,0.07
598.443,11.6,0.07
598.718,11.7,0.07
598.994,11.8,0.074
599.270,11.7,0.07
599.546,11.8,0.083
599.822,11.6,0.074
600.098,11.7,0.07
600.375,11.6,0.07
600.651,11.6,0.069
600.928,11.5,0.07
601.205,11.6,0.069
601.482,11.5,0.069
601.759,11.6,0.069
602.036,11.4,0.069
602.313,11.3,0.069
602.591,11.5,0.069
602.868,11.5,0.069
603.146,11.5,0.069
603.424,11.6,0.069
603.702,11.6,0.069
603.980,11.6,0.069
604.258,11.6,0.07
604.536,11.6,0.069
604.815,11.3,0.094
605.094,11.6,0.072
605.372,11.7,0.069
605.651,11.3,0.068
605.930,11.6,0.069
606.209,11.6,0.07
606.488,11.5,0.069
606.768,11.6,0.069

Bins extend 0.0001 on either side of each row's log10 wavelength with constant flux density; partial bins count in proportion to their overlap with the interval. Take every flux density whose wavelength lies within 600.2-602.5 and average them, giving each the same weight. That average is 11.51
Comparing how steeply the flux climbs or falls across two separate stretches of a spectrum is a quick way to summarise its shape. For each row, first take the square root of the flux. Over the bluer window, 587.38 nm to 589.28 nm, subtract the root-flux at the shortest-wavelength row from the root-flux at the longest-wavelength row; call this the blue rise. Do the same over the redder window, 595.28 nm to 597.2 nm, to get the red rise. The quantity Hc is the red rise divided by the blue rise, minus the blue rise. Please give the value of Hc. -0.20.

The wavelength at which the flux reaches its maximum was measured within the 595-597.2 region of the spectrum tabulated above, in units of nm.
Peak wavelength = 597.066 nm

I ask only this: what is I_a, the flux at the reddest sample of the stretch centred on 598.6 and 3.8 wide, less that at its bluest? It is -0.300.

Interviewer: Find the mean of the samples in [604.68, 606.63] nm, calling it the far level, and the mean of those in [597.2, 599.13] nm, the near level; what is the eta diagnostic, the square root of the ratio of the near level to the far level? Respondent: 1.01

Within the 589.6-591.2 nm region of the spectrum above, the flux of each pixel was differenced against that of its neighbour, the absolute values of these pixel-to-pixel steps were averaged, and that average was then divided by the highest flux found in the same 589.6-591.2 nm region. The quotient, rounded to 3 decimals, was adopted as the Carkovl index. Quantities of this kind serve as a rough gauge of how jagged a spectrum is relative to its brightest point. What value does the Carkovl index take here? 0.023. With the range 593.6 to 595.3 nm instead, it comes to 0.015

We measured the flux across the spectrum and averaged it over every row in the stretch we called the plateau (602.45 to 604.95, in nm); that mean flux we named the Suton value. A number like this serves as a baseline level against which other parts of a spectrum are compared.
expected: 11.5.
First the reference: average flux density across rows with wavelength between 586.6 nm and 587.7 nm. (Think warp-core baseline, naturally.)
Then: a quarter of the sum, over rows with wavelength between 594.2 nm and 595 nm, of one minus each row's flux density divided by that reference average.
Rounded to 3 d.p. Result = 0.016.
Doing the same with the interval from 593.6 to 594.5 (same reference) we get 0.018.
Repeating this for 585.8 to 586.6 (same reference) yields 0.010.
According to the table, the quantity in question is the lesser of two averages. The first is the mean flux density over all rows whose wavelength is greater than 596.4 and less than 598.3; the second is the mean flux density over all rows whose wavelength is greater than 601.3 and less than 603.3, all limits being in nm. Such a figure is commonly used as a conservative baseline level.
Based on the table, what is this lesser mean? 11.5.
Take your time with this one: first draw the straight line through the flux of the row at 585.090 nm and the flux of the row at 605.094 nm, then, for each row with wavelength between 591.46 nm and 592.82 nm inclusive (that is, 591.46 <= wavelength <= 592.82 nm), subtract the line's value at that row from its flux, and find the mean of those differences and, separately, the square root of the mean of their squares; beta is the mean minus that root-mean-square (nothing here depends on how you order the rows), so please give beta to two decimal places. -0.10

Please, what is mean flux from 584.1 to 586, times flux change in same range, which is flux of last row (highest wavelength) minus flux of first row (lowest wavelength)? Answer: -5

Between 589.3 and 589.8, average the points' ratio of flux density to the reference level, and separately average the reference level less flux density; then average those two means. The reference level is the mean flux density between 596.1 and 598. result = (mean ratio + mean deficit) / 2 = 0.83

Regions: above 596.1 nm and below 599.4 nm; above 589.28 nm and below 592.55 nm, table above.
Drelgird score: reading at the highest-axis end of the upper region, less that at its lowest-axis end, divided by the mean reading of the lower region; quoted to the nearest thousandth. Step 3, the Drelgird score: -0.008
